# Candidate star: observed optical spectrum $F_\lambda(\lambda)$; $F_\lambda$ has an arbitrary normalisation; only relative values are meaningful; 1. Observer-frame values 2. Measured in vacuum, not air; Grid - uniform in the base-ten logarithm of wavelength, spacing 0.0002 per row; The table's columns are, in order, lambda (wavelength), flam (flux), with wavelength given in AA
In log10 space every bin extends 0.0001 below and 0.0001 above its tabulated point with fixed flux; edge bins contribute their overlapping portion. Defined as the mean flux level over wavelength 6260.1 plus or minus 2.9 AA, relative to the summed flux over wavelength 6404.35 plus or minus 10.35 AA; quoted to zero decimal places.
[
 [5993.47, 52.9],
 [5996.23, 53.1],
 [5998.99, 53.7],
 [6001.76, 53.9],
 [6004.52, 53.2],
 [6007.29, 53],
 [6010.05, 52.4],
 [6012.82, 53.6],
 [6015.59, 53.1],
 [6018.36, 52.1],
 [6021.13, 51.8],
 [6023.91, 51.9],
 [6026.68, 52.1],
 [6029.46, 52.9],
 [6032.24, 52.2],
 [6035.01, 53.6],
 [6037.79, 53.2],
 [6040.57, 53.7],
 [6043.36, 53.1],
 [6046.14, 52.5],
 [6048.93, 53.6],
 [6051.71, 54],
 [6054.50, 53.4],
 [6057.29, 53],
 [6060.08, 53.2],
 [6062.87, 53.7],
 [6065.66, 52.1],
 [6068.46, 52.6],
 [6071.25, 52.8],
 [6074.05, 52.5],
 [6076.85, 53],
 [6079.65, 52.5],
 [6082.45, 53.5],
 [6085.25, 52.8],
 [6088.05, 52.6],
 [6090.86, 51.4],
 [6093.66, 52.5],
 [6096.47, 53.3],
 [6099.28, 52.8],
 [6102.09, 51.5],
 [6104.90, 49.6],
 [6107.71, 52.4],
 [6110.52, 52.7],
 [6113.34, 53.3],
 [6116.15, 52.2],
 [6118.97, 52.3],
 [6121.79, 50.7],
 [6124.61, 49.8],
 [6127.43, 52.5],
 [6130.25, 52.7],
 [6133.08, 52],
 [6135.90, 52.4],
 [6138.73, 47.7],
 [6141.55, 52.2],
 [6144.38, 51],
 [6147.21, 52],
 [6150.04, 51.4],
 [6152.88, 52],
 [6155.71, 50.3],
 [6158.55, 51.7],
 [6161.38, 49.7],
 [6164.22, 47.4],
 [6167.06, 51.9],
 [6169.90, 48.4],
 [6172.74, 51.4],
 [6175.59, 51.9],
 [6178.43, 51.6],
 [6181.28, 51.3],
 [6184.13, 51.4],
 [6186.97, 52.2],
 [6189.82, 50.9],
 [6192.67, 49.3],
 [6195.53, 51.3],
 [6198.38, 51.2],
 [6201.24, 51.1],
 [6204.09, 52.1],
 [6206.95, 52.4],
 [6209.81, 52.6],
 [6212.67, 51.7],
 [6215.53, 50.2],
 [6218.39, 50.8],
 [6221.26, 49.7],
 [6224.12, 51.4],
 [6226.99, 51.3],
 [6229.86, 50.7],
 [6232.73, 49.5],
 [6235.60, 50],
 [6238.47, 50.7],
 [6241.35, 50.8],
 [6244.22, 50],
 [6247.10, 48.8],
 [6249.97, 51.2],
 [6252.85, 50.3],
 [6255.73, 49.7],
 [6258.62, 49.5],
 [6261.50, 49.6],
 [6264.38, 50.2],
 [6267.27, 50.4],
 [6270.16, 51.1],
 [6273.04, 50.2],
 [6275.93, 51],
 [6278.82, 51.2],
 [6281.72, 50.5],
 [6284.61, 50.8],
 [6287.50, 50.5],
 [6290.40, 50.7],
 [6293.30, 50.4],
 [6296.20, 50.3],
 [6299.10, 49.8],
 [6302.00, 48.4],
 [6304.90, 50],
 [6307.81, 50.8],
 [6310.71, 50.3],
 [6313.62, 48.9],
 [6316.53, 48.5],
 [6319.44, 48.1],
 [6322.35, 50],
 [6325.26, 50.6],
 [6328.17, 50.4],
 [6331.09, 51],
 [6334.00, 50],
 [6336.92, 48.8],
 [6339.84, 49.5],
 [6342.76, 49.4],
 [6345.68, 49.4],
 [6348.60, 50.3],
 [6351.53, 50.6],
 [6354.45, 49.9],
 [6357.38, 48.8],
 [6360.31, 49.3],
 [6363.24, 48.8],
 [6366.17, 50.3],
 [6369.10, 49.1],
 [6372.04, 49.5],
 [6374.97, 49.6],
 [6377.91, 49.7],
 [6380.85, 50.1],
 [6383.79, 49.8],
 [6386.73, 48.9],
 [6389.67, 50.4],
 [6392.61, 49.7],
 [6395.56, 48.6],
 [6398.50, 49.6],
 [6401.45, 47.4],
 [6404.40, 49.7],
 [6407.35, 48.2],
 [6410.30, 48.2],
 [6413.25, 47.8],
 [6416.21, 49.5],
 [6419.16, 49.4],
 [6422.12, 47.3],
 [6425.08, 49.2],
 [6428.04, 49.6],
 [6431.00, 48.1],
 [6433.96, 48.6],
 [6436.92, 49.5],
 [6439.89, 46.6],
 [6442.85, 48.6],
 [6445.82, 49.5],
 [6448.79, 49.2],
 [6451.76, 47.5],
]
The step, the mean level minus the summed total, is -290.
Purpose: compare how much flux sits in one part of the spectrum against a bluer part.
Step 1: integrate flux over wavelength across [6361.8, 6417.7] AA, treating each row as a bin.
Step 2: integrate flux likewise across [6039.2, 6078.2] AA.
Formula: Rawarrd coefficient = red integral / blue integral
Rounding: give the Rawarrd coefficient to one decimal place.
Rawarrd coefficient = 1.3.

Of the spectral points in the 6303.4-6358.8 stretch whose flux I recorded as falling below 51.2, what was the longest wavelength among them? 6357.38 AA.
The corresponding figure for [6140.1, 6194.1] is 6192.67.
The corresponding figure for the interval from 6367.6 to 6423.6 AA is 6422.12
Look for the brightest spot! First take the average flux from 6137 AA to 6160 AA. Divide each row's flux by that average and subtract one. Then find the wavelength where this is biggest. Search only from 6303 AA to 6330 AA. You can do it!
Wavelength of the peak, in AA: 6307.81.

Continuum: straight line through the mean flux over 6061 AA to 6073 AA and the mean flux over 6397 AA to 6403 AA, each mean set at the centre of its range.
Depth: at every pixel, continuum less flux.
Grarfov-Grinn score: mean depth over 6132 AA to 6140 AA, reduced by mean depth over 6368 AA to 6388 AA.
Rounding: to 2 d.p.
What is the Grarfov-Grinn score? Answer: 1.95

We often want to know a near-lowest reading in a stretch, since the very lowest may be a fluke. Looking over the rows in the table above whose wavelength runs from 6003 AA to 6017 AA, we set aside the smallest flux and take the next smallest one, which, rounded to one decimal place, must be 53.0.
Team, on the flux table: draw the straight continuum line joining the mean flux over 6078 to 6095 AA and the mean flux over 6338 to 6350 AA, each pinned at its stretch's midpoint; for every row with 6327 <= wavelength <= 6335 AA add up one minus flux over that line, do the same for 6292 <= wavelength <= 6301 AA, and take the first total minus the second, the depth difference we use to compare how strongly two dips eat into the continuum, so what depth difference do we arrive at -0.04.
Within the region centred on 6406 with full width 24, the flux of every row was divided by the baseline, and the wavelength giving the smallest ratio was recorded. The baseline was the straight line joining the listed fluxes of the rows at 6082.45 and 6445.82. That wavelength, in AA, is 6401.45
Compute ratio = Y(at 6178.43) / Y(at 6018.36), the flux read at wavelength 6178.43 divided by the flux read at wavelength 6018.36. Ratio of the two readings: 0.99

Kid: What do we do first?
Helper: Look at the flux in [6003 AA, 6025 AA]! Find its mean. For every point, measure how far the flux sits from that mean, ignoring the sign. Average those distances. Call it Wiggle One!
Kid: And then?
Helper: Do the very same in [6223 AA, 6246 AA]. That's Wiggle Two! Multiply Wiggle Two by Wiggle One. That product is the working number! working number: 0.32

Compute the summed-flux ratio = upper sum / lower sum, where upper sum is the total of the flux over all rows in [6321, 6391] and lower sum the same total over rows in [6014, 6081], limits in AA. 0.941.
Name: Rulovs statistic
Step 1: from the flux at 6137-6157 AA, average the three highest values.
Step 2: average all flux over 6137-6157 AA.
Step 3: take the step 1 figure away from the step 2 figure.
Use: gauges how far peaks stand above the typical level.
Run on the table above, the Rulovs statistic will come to -1.1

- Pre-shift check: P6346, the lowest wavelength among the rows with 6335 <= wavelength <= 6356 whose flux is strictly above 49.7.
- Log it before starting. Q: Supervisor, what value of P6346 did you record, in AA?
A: 6348.60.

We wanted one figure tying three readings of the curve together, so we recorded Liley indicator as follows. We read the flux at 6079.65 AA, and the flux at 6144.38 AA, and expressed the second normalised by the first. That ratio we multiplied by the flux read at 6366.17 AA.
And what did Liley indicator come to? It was 48.9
